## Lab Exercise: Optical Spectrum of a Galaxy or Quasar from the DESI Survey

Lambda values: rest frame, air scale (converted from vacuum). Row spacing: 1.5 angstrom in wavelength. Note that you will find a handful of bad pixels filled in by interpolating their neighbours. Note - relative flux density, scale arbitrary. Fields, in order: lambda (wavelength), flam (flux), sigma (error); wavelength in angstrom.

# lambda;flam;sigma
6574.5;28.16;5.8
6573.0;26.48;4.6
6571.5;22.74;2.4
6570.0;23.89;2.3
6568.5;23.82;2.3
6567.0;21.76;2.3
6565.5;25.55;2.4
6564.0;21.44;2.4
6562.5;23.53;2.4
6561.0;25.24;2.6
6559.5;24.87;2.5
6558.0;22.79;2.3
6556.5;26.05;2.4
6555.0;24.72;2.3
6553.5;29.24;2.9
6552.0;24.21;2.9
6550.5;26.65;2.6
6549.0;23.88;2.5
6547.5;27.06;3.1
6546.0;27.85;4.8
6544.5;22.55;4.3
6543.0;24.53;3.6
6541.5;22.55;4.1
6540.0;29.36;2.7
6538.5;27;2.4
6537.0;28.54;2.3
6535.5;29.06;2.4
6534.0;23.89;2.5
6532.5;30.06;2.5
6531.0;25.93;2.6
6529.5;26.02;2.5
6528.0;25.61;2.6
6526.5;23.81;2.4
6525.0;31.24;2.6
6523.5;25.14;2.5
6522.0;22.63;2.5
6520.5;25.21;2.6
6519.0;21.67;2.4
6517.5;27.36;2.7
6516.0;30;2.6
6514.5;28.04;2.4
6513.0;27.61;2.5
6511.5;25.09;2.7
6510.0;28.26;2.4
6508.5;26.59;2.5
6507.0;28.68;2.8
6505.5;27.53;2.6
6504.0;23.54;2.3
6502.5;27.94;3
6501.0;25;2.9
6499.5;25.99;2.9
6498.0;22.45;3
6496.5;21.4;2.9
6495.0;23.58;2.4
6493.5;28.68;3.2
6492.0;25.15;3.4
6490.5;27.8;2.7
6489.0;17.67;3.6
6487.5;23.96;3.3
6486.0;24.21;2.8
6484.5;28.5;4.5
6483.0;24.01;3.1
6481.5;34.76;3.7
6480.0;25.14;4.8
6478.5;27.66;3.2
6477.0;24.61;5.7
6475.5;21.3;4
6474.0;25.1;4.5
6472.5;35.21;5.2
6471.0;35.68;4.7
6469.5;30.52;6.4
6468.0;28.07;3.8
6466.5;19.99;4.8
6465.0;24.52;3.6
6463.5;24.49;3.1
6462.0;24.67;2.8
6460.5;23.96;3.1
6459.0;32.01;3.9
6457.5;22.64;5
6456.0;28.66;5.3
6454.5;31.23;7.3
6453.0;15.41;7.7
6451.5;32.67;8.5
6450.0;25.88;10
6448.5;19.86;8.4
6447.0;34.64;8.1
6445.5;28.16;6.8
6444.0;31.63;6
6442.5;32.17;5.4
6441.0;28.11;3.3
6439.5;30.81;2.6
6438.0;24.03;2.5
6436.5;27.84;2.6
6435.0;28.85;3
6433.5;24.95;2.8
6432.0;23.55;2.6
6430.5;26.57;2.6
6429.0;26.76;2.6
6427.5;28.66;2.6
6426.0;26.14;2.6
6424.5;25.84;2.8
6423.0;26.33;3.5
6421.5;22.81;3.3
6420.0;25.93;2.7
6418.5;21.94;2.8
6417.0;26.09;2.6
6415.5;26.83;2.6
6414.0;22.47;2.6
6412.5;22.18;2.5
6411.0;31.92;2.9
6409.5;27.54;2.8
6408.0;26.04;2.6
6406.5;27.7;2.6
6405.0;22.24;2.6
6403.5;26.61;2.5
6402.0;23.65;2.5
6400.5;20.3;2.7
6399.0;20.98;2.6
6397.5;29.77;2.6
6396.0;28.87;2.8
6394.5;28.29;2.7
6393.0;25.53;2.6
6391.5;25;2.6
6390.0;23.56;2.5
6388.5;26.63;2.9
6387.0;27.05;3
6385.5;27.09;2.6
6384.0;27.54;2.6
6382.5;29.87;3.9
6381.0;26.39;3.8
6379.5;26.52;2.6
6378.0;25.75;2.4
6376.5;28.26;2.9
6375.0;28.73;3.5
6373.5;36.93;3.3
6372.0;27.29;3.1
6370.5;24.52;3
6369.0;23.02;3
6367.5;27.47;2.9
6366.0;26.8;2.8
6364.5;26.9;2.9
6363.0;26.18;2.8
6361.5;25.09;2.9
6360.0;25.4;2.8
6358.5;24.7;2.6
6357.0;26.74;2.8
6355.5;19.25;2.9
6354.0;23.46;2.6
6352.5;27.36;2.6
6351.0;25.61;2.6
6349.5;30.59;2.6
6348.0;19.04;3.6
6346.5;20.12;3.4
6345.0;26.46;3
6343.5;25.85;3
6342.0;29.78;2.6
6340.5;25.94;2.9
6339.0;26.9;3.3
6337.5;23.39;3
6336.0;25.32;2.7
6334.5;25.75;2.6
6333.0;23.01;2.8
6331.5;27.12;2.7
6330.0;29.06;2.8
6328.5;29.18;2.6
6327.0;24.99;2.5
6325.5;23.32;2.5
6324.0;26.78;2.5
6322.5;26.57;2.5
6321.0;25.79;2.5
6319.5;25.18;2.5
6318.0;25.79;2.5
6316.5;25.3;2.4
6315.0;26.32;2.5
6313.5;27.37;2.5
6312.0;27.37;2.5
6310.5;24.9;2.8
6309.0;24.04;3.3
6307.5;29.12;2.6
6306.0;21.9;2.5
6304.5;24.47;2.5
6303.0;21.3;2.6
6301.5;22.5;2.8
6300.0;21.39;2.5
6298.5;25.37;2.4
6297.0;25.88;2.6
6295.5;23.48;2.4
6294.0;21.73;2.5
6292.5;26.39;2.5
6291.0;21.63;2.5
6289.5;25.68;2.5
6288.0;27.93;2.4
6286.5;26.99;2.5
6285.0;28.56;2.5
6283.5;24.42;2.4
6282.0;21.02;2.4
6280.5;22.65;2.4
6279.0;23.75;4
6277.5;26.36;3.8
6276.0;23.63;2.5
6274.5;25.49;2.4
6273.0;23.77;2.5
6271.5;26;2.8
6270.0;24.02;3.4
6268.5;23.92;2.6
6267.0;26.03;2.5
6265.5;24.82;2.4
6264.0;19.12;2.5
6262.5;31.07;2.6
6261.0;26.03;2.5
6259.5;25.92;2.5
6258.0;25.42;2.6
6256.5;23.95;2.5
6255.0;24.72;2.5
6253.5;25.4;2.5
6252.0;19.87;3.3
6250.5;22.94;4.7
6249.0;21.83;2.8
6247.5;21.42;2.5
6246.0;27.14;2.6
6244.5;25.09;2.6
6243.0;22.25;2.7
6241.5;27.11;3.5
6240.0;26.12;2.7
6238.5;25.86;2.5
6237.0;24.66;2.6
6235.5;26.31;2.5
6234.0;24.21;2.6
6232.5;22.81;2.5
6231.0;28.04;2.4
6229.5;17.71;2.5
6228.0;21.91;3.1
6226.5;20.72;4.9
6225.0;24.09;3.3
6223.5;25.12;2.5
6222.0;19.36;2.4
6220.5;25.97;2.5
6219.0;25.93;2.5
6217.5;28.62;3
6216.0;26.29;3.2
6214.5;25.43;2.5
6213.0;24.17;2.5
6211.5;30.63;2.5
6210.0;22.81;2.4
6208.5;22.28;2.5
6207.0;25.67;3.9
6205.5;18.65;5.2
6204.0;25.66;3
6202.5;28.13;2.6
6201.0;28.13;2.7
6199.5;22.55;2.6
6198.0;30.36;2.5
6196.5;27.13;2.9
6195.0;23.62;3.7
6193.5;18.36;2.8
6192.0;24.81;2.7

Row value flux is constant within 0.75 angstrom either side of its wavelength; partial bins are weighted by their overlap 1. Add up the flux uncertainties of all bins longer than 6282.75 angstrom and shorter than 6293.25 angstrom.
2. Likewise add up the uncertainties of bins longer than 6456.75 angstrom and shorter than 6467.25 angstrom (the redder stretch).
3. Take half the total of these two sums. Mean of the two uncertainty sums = 21.8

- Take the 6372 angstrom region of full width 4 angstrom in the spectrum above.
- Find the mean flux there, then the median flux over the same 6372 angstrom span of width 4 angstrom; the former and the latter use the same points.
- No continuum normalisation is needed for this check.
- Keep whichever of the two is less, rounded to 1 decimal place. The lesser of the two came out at 27.3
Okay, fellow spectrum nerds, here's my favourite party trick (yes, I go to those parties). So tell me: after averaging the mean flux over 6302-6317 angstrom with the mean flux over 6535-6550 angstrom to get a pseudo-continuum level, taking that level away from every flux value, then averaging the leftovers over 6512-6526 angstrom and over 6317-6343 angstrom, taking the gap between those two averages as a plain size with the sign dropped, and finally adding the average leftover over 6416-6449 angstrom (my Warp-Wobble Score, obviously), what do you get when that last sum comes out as 1.6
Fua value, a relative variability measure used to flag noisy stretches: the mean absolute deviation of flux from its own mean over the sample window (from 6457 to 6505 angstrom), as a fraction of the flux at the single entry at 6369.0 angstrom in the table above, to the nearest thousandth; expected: 0.140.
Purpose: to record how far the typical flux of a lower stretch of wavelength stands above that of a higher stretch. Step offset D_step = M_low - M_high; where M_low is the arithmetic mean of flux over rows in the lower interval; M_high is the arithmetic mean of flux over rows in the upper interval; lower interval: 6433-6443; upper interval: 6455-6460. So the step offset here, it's 0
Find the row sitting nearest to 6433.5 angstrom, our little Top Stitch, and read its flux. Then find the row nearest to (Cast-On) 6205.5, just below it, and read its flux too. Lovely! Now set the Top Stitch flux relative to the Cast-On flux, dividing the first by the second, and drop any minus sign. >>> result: 1.34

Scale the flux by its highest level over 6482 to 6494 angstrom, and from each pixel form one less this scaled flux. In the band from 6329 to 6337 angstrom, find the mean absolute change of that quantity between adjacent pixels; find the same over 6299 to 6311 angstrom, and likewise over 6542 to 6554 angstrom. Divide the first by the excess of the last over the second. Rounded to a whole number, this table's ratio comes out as 58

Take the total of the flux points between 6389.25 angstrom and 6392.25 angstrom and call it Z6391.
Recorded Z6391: 49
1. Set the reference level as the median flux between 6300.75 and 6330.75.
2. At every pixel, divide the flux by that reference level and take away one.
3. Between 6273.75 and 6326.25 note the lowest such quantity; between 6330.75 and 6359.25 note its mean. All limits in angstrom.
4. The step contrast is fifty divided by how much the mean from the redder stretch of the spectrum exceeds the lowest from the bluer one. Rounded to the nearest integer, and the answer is 315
